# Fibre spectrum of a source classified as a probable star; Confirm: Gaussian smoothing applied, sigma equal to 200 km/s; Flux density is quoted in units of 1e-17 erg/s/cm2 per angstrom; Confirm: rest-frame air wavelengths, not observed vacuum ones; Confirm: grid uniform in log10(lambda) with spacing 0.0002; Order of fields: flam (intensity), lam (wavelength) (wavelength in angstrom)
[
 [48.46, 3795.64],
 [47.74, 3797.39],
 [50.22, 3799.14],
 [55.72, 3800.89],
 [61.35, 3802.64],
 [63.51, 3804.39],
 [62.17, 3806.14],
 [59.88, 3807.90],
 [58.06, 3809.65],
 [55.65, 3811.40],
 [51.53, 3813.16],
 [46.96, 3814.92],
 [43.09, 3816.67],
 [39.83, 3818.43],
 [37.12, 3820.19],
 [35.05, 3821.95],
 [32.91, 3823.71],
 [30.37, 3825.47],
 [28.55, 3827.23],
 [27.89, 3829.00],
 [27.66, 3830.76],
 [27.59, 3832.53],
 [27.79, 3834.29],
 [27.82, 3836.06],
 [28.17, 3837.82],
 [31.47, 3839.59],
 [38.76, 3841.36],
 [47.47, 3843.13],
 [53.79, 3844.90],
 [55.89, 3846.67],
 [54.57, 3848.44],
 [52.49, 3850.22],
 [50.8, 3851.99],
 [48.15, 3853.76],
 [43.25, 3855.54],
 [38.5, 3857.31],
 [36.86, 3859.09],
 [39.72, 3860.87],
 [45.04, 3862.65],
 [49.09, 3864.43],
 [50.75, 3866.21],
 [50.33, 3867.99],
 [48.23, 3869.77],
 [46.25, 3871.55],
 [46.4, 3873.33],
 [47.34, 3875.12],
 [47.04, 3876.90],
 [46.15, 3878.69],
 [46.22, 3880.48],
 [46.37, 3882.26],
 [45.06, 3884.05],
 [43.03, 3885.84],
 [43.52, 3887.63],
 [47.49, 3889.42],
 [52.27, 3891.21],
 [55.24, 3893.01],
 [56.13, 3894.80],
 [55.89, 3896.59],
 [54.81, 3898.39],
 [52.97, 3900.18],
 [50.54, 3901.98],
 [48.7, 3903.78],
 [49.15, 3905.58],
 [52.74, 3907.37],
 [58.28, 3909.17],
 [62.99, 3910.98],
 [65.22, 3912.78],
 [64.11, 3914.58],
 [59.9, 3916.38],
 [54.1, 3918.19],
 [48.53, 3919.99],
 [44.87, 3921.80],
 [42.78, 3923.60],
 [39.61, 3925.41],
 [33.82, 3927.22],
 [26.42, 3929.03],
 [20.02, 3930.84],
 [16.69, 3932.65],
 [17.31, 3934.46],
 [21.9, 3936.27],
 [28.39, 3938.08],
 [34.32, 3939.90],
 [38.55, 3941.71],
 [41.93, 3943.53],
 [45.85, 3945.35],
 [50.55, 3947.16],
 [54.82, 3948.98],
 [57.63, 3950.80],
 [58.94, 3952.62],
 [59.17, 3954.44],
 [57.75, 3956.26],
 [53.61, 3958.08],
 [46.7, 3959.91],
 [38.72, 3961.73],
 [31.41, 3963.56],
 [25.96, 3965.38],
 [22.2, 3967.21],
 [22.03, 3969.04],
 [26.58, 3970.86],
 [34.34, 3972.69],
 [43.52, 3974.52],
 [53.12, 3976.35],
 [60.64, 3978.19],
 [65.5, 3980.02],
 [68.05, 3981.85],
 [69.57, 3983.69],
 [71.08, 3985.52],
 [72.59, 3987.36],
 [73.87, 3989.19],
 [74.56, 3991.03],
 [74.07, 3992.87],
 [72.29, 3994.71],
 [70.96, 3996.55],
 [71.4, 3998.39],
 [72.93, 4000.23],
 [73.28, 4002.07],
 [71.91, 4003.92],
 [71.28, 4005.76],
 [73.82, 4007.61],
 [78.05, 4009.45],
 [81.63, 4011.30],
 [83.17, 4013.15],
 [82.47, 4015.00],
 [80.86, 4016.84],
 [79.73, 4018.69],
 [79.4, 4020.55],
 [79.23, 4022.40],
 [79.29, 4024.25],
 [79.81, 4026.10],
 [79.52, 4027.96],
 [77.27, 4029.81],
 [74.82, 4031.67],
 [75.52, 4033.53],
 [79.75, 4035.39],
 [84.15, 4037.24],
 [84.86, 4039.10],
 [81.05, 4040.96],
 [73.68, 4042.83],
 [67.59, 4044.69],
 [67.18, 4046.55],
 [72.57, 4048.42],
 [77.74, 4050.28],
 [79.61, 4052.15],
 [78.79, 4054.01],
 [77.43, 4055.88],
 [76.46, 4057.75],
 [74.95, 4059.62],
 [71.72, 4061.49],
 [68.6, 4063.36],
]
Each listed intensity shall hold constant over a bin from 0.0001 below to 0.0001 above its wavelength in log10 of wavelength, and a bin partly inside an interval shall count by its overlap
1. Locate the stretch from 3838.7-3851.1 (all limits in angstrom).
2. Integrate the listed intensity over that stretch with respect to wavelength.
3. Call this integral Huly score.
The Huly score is 592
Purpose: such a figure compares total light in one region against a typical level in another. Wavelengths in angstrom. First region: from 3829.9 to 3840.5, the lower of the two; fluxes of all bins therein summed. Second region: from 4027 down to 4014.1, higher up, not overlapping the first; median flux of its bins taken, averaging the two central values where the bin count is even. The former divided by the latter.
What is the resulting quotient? 2.1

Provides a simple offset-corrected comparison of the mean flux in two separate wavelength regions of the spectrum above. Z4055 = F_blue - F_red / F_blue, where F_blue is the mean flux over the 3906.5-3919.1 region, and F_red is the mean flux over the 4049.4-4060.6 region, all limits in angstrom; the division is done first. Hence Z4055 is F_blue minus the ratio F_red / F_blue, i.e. 58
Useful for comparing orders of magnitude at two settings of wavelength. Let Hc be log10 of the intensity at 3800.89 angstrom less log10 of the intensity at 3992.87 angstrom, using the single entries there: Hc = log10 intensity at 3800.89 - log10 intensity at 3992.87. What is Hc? -0.124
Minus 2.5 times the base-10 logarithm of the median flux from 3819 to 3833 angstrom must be -3.67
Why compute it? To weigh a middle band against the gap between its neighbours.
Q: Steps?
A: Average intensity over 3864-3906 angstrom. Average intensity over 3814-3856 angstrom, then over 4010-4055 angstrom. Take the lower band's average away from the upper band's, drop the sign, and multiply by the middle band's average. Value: 1929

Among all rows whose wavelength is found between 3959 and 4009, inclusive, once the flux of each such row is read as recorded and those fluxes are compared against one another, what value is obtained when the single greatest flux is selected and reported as 74.56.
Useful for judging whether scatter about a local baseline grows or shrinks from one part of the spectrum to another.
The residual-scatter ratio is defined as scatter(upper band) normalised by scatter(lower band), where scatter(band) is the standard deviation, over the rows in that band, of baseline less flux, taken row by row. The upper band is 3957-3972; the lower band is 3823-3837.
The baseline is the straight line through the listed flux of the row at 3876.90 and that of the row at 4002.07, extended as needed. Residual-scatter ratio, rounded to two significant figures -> 4.7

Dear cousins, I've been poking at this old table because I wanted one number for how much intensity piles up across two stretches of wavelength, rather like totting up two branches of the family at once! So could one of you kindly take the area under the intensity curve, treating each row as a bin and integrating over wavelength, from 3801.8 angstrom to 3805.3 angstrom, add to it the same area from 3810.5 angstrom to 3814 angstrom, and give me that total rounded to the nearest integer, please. 407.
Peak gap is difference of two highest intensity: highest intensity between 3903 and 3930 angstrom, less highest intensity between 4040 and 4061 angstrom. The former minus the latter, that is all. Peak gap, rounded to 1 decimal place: -15.8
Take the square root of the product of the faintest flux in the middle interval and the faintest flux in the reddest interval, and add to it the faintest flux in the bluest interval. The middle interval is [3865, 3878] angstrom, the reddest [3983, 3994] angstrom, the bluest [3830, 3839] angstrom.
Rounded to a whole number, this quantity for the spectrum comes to 84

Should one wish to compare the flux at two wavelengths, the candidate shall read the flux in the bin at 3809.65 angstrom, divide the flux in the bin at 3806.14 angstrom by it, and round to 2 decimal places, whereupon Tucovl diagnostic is 1.07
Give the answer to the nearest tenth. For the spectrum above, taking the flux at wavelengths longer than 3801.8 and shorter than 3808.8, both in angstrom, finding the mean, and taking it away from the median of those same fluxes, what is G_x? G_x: 0.0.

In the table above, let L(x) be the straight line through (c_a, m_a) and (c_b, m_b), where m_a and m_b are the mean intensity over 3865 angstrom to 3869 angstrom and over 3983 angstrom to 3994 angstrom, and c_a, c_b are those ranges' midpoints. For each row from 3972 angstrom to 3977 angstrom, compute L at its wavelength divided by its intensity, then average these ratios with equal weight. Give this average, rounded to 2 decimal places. 1.66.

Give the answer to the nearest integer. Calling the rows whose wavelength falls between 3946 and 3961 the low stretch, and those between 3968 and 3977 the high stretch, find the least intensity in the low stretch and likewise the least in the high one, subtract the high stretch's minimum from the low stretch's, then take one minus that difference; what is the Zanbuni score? -24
